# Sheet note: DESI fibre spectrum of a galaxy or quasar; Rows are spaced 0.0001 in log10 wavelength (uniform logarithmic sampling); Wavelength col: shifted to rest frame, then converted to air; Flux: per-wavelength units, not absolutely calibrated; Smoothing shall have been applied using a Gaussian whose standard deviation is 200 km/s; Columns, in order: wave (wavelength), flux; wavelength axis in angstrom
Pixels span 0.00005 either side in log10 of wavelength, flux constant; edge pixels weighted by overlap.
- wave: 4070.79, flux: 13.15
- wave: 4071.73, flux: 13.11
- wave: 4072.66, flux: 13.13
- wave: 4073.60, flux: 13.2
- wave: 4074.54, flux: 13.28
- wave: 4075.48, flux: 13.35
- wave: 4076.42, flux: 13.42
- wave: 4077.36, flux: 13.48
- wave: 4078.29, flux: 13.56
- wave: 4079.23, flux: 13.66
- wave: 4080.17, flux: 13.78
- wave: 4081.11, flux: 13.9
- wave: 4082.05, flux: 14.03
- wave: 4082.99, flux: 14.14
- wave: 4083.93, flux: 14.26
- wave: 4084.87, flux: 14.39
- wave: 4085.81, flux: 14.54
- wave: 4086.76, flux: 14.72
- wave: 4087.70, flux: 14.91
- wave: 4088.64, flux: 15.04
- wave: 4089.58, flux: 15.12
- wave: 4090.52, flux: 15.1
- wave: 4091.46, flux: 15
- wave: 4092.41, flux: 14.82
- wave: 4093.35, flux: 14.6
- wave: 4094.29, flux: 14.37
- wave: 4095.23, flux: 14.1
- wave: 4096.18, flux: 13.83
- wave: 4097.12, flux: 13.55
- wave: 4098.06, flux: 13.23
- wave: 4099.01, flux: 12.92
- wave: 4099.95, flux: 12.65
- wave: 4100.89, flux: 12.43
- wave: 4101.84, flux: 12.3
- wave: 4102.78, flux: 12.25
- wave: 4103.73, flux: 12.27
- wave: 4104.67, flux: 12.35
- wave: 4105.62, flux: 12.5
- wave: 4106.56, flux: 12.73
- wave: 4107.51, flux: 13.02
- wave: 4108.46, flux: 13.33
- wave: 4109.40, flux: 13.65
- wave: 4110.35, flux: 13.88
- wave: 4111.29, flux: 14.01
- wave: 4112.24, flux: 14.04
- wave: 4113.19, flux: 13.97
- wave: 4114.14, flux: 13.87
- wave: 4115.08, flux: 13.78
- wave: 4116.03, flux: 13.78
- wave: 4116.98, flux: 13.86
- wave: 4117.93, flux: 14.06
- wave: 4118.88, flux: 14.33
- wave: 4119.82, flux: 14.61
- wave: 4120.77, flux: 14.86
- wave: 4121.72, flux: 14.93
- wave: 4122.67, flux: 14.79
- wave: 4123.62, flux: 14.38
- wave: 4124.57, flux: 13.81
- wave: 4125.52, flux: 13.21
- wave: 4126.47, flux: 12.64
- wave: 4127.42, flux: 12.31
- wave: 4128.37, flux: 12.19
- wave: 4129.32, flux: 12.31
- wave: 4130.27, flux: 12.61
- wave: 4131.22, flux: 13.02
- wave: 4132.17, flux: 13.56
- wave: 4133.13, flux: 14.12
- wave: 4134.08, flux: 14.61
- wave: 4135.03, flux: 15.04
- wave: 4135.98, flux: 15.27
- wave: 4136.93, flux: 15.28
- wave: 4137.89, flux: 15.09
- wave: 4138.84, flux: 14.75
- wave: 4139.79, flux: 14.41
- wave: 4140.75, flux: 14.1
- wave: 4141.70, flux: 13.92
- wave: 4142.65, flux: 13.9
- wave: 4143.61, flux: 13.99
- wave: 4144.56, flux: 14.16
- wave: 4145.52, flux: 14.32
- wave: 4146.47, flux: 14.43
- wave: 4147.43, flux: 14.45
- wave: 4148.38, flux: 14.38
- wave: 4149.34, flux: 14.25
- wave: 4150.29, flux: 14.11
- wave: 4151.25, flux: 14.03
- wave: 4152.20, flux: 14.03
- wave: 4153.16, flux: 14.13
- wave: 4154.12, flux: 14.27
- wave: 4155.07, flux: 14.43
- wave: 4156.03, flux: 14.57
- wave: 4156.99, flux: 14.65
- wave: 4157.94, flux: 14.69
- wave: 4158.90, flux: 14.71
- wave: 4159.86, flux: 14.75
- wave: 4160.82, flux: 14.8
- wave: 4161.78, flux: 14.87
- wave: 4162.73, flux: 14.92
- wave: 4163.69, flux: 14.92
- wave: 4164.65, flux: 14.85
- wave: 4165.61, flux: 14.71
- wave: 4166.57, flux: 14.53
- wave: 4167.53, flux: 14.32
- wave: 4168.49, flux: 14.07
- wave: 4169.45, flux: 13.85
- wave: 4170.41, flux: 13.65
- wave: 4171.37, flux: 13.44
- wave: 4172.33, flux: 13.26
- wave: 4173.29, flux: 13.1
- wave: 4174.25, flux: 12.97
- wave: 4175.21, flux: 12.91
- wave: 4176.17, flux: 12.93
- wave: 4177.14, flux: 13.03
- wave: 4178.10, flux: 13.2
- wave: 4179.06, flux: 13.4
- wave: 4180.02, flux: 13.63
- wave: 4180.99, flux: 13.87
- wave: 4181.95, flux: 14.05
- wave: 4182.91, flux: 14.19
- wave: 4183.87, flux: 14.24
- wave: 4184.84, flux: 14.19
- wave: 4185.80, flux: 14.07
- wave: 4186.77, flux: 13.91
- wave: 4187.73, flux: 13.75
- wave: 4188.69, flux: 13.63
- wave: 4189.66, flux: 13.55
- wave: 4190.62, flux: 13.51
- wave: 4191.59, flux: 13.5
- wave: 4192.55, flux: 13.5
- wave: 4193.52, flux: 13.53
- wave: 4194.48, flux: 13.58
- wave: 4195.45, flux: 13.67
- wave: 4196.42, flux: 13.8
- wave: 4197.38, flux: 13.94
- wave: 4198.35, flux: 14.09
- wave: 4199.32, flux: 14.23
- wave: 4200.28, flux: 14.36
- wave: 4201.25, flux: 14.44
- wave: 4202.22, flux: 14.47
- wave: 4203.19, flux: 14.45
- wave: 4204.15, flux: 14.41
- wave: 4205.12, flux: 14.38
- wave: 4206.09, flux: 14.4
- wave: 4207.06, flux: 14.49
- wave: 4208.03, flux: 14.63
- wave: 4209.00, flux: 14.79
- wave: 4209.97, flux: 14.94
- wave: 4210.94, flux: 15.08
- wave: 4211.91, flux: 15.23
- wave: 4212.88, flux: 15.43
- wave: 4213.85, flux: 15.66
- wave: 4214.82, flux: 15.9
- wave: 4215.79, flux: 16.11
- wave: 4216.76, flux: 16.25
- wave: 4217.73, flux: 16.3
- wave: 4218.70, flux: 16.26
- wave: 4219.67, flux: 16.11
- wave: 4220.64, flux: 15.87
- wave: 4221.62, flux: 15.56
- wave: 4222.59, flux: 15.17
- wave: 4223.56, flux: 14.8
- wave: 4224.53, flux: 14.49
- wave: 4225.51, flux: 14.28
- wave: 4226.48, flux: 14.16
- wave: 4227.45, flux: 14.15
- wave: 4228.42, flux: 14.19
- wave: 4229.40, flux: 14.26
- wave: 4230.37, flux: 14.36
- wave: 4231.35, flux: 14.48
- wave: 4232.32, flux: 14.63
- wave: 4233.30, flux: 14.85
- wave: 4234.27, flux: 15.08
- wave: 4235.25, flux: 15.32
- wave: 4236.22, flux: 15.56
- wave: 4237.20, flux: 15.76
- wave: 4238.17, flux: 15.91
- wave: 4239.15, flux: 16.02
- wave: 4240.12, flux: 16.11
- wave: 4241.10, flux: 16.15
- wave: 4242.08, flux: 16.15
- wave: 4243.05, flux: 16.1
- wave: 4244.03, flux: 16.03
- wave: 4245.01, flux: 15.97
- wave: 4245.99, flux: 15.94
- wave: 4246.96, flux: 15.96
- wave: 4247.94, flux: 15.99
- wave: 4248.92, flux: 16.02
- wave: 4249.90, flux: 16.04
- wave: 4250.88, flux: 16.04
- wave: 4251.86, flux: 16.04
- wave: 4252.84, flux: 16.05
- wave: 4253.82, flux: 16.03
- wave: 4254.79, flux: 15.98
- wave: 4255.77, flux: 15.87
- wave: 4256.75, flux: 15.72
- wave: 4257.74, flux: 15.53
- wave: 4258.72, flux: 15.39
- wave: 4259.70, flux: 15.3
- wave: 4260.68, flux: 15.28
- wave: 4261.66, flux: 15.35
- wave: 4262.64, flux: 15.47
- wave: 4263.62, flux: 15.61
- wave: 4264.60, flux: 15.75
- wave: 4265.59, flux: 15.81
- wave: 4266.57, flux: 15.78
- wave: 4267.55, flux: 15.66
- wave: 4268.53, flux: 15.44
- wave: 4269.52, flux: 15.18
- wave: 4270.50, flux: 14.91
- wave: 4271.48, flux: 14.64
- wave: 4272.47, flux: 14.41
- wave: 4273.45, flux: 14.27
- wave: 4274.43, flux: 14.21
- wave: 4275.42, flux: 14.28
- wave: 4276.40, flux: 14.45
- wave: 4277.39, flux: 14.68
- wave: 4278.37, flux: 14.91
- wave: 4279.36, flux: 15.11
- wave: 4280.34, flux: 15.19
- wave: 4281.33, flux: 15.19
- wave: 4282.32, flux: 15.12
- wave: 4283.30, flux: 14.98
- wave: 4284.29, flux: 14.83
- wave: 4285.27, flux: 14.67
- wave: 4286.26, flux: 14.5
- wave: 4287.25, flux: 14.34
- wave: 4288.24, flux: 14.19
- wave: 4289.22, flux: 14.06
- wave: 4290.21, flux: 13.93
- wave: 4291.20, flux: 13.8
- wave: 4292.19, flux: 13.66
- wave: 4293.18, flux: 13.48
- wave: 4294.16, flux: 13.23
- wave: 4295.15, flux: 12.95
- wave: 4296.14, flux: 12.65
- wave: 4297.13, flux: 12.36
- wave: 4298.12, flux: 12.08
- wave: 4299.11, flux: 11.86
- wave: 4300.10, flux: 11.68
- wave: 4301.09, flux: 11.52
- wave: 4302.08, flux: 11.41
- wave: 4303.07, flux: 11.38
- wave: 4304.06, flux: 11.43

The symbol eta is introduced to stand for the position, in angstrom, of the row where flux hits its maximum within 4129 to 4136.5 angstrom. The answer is 4135.98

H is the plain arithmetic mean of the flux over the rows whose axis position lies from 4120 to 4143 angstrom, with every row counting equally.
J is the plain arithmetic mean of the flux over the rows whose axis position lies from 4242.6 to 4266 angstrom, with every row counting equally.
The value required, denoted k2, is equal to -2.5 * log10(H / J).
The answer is 0.13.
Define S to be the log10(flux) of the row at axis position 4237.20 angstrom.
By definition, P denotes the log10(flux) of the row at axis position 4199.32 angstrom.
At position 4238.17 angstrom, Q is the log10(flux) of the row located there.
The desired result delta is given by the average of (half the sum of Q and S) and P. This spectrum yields 1.176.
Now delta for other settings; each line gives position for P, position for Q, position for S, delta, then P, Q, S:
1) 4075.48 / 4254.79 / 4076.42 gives 1.146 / 1.13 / 1.20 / 1.128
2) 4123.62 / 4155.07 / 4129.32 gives 1.141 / 1.16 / 1.16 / 1.090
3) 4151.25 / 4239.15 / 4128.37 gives 1.146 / 1.15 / 1.20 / 1.086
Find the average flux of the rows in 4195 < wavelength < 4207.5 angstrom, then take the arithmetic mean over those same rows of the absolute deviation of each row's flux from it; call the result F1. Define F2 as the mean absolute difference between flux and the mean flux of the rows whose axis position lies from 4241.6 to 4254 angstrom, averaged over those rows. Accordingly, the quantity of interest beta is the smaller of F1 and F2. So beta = 0.04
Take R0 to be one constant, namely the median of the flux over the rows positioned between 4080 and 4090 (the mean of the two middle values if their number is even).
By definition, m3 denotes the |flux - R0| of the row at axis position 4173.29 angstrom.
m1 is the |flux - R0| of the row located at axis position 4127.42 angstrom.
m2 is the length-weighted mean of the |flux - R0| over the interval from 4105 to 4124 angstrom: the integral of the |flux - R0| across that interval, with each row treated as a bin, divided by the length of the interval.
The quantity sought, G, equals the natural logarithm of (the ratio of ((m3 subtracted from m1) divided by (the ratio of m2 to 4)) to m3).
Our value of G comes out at 1.3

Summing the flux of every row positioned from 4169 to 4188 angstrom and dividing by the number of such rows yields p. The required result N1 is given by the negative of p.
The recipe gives -13.6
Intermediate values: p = 13.6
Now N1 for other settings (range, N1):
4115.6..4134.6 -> -13.7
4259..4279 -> -15.1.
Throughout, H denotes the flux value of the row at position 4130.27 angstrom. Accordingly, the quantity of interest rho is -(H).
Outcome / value -12.6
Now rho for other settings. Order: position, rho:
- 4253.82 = -16.0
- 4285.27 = -14.7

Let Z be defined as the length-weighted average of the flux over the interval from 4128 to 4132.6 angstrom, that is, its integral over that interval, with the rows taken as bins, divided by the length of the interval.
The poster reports 12.8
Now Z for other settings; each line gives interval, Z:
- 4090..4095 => 14.8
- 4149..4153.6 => 14.1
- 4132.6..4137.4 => 14.9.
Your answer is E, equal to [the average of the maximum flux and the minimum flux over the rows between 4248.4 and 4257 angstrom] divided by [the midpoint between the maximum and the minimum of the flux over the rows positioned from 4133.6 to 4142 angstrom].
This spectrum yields 1.09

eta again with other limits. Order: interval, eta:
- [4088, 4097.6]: 4089.58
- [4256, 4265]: 4264.60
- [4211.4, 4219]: 4217.73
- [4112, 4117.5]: 4112.24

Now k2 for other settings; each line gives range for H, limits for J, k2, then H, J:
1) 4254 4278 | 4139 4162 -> -0.06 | 15.2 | 14.3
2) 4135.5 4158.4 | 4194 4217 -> 0.02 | 14.4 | 14.7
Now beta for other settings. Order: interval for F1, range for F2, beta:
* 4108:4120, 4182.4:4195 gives 0.22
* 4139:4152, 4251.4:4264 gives 0.17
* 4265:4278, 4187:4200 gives 0.19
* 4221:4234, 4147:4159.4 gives 0.21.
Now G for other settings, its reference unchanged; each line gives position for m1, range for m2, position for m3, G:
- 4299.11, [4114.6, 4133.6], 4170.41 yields 2.4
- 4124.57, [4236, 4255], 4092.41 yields -0.1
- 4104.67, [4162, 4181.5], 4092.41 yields 2.9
